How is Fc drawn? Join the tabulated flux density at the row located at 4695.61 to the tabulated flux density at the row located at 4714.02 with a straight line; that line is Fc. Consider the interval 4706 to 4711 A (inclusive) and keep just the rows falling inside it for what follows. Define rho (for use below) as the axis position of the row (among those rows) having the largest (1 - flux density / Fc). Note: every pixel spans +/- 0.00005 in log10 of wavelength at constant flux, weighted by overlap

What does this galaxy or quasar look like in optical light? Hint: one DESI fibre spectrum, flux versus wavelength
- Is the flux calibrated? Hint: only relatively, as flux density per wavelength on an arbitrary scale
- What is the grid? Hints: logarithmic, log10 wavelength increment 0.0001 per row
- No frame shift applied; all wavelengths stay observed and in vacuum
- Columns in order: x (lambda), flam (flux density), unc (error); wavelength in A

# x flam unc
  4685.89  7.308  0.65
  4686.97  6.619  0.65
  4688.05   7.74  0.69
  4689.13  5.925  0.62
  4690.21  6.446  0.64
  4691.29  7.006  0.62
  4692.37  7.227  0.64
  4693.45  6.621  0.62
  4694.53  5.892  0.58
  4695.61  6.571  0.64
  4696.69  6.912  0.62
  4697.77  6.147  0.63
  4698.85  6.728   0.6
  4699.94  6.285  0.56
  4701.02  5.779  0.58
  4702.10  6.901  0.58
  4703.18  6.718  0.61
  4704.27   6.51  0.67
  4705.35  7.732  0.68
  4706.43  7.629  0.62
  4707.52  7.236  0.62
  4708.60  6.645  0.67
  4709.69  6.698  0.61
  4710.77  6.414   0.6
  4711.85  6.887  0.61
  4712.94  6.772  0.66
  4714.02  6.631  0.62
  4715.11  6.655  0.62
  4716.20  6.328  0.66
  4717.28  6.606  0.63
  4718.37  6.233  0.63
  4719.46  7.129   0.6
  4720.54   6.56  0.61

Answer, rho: 4710.77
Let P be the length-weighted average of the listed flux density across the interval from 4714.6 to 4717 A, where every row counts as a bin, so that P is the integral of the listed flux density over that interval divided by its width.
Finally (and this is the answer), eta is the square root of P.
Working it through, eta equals 2.55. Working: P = 6.51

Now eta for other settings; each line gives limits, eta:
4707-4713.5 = 2.60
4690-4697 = 2.58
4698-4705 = 2.55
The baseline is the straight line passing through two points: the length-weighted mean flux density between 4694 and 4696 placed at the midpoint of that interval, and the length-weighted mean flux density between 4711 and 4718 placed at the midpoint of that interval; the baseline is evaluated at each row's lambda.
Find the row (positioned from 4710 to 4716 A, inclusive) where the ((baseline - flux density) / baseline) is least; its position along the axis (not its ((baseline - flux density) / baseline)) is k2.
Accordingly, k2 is 4711.85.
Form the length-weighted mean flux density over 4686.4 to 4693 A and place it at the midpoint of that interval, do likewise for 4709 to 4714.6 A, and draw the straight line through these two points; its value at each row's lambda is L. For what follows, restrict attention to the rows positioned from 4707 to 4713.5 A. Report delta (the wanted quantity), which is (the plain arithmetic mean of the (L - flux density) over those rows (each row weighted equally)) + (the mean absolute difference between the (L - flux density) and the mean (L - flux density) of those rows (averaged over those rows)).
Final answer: 0.1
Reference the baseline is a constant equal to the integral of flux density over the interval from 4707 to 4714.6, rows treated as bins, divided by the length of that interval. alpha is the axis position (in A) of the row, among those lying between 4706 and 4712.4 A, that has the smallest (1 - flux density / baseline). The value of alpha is 4706.43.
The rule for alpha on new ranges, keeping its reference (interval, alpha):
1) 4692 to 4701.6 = 4692.37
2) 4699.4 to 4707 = 4705.35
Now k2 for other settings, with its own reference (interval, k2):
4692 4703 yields 4692.37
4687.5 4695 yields 4688.05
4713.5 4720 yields 4719.46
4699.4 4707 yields 4705.35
